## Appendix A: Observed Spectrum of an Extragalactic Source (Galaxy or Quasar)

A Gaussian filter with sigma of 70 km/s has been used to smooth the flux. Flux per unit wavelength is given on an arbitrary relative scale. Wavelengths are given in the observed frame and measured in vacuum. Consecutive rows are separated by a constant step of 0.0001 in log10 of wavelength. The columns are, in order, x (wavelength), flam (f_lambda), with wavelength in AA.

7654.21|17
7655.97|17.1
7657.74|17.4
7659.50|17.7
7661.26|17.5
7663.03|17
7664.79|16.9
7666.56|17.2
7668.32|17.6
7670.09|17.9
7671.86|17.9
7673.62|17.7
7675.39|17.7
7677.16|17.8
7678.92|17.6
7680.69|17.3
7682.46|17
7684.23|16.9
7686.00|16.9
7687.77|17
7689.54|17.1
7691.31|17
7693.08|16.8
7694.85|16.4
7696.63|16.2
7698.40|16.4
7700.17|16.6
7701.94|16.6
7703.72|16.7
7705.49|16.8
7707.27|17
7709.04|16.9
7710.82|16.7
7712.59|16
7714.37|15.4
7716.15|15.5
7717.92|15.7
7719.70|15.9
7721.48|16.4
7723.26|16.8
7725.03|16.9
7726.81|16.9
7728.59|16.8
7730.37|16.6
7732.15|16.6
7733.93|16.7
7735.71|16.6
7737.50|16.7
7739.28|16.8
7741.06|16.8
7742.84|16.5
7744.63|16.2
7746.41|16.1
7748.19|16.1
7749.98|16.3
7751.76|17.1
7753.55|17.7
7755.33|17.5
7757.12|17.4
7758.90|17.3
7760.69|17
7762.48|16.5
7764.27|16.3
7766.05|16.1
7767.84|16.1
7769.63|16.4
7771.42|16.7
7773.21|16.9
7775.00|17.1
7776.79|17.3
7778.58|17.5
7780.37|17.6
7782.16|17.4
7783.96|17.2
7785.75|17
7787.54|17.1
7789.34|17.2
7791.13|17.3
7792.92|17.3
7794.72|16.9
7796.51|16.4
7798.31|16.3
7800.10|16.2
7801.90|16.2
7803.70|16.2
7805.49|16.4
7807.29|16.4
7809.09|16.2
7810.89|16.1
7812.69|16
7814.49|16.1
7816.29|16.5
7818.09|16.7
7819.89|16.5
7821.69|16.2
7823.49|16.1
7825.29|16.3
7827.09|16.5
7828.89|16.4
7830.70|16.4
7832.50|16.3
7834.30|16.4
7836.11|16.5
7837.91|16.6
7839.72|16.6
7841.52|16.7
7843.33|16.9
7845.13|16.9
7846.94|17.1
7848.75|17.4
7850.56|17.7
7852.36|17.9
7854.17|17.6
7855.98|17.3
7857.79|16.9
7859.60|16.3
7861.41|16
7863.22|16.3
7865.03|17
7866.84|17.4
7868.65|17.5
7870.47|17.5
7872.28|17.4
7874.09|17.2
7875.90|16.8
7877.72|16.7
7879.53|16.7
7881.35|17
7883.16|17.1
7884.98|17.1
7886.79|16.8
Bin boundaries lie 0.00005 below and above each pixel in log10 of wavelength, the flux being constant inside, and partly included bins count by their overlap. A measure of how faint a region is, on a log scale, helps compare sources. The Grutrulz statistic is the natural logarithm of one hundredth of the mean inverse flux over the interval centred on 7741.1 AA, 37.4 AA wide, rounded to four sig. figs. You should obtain -7.425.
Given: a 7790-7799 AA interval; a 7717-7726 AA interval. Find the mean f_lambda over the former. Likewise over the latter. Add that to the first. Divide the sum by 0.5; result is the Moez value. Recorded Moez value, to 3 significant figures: 66.4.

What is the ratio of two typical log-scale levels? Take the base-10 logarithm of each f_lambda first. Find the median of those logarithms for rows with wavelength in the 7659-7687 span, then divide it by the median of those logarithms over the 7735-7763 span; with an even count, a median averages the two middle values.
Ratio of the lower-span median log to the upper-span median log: 1.017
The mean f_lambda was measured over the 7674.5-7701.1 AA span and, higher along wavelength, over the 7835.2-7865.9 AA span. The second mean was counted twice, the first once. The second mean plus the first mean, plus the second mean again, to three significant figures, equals 50.8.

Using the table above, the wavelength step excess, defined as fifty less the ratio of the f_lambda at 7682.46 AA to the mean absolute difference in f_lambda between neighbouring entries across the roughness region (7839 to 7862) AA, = -14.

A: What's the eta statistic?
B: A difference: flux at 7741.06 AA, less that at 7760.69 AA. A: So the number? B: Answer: -0.20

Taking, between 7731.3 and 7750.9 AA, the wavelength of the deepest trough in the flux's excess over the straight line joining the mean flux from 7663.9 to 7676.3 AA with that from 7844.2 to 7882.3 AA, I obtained 7746.41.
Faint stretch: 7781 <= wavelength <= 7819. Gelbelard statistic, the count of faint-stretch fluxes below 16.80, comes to 13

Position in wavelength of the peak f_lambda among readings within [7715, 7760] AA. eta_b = 7753.55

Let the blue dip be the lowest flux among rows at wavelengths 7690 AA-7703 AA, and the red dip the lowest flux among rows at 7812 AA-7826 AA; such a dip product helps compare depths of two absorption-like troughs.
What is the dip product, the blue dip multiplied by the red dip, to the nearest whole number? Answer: 259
